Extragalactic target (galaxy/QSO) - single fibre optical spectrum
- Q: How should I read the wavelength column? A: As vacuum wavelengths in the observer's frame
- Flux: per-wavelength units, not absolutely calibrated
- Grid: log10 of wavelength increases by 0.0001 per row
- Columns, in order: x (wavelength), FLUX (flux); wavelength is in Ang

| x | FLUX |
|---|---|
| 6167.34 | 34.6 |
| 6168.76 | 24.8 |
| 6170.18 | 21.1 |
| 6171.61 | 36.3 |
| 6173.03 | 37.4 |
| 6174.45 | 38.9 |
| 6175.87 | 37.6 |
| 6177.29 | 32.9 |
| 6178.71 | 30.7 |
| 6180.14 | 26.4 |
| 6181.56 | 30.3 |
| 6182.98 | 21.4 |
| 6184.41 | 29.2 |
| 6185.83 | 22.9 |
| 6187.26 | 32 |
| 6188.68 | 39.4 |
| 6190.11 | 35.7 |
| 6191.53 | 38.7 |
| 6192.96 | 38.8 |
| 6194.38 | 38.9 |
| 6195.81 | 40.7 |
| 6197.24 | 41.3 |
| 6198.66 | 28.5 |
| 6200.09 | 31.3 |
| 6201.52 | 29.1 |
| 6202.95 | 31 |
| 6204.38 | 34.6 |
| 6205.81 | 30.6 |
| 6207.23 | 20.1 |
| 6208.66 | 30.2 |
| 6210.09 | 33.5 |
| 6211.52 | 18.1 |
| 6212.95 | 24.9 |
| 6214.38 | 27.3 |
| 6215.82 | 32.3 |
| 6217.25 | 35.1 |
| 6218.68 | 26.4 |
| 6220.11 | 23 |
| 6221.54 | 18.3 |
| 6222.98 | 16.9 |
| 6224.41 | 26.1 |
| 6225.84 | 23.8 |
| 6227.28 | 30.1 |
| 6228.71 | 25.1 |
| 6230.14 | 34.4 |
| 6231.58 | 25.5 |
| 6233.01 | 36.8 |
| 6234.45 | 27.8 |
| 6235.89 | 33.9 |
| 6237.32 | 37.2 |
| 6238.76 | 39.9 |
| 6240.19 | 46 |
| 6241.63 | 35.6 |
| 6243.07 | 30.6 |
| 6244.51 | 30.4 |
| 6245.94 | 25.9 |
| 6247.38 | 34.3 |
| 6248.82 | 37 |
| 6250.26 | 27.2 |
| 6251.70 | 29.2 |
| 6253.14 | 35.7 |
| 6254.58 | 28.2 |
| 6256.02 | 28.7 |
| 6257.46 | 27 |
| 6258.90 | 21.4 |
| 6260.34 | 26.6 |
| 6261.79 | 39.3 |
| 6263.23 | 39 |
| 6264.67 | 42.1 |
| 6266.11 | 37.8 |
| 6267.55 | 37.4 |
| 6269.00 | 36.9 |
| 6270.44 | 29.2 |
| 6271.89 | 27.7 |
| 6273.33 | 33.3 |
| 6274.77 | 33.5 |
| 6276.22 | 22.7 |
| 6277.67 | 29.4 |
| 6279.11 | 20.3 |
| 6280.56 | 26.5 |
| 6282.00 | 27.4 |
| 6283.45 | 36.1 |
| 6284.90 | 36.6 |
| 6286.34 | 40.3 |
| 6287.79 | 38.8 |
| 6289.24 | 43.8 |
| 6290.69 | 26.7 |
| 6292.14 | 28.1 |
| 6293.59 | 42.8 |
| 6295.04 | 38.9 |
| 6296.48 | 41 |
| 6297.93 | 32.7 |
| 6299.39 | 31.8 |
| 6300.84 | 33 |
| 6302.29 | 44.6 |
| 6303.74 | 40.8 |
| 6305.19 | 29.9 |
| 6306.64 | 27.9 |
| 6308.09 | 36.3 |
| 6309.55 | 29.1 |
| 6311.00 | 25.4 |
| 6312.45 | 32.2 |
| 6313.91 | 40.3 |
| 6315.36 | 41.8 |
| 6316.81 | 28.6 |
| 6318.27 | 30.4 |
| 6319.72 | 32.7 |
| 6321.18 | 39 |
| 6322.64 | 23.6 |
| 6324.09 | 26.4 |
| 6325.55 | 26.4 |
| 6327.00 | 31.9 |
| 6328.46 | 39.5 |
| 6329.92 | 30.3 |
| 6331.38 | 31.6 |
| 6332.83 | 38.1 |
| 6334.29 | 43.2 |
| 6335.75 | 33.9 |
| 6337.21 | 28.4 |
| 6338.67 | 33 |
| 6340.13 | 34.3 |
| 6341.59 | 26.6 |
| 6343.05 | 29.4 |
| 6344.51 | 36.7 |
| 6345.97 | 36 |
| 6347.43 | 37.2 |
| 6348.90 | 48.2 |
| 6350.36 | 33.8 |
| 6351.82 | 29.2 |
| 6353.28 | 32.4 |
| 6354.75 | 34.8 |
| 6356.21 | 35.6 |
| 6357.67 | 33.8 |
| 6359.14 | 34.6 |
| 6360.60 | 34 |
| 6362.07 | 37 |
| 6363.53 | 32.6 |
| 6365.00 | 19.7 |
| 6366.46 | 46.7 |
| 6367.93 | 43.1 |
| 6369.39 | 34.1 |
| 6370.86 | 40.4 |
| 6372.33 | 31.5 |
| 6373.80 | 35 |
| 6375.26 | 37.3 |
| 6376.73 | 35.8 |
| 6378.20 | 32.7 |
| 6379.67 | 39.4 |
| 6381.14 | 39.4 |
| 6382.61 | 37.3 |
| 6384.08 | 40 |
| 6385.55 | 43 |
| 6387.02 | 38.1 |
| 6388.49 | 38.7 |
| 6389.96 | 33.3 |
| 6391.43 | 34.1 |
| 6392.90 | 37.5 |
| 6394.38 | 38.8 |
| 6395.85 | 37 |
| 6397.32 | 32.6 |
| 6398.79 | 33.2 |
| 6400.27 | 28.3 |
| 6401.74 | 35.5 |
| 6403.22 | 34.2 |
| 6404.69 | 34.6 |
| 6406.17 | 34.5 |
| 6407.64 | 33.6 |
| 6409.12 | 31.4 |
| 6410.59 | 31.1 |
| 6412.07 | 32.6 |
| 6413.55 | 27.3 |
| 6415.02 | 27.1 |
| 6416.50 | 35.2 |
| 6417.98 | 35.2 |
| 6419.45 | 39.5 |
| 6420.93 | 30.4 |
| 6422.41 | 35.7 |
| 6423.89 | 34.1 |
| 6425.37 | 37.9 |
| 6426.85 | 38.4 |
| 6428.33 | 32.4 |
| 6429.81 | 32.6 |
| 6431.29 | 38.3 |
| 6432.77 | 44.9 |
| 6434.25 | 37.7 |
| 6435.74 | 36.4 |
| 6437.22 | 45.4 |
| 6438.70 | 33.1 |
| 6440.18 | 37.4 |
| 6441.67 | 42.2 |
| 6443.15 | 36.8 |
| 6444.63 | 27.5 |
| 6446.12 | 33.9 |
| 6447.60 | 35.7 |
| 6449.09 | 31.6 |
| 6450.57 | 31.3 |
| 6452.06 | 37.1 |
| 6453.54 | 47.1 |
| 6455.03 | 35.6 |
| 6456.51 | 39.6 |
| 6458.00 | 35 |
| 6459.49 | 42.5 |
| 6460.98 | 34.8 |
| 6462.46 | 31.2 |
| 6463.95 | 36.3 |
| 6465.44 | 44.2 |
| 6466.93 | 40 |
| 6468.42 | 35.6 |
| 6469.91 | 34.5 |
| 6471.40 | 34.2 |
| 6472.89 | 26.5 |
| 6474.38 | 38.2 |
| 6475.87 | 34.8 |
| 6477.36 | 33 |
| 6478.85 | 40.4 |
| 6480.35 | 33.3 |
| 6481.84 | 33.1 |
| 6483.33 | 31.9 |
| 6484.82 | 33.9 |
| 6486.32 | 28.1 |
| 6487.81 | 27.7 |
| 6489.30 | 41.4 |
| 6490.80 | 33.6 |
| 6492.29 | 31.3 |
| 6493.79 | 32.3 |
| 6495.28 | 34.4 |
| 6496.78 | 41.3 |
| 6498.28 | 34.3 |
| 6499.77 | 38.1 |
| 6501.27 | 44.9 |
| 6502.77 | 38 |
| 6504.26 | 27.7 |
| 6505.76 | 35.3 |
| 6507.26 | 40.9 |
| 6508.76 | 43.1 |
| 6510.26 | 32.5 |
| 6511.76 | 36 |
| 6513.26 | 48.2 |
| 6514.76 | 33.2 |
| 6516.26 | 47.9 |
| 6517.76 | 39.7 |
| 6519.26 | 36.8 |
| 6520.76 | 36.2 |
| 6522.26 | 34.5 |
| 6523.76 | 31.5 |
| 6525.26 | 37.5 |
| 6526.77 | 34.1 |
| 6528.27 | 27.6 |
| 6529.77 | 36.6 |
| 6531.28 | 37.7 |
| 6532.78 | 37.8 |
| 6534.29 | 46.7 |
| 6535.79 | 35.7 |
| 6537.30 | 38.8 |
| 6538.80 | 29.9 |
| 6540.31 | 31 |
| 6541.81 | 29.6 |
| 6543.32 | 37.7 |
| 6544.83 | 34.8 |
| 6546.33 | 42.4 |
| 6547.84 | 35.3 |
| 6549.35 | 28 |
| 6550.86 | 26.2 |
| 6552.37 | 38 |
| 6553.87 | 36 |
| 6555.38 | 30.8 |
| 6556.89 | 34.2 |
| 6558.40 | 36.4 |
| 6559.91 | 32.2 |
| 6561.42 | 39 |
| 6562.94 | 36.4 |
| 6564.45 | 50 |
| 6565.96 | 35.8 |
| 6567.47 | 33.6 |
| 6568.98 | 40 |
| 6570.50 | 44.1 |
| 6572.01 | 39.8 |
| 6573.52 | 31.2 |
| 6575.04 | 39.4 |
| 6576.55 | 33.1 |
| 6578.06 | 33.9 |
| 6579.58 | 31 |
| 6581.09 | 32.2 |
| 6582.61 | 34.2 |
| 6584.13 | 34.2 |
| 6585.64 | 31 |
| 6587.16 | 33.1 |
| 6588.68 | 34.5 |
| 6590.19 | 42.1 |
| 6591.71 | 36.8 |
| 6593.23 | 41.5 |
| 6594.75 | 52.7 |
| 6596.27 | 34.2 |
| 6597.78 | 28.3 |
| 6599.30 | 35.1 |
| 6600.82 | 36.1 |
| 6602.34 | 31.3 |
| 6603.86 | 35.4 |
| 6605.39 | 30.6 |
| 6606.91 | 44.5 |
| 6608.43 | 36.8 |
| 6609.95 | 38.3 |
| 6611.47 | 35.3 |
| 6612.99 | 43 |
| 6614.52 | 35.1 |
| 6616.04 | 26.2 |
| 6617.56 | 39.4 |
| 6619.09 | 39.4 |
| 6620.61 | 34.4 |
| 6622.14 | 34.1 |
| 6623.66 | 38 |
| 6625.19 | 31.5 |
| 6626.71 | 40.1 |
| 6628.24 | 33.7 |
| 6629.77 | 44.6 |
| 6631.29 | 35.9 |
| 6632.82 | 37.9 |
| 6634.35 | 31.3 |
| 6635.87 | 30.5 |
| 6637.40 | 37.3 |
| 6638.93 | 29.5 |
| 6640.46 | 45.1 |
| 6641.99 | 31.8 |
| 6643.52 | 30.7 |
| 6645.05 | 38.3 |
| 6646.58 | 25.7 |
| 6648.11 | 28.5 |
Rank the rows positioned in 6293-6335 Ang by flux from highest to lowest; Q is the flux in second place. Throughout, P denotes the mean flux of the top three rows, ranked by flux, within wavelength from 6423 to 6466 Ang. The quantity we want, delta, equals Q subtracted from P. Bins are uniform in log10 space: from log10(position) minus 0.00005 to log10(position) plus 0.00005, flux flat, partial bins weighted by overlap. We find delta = 2.6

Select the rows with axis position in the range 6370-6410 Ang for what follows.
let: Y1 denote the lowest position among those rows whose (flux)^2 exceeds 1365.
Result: 6370.86 Ang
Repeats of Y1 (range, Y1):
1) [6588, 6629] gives 6590.19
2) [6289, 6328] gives 6289.24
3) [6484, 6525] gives 6489.30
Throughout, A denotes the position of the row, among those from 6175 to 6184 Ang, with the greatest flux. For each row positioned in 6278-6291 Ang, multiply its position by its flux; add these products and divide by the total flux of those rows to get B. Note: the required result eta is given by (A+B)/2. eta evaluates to 6230.6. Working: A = 6175.87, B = 6285.4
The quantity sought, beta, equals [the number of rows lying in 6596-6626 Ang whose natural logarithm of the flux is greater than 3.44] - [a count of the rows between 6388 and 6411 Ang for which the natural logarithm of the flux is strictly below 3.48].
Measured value 14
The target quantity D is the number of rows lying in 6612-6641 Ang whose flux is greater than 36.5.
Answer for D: 9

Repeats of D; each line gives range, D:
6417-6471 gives 16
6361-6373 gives 4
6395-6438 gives 8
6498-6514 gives 6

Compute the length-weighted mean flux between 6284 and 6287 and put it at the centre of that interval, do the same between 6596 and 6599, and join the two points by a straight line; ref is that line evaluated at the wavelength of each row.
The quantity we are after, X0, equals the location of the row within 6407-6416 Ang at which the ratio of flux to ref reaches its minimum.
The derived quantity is 6415.02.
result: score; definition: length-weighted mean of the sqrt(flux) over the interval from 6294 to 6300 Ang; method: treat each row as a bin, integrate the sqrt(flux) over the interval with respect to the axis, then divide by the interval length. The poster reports 6.0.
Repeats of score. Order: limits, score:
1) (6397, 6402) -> 5.7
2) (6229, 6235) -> 5.5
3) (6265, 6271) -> 6.0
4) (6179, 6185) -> 5.2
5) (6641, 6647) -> 5.7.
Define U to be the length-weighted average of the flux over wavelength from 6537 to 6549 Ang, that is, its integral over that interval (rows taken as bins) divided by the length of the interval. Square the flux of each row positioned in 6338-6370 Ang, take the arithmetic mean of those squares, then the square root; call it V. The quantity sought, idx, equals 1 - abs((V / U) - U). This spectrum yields -32.6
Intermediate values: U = 34.6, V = 35.2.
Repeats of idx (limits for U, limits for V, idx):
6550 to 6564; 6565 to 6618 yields -32.6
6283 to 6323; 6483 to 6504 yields -32.8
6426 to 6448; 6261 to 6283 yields -35.0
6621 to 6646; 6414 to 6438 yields -33.5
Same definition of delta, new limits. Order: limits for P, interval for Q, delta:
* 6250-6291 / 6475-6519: -5.8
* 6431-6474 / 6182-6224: 5.1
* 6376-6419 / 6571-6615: -3.7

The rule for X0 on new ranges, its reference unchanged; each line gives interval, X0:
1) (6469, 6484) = 6472.89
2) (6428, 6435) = 6428.33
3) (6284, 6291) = 6290.69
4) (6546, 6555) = 6550.86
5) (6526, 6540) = 6528.27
